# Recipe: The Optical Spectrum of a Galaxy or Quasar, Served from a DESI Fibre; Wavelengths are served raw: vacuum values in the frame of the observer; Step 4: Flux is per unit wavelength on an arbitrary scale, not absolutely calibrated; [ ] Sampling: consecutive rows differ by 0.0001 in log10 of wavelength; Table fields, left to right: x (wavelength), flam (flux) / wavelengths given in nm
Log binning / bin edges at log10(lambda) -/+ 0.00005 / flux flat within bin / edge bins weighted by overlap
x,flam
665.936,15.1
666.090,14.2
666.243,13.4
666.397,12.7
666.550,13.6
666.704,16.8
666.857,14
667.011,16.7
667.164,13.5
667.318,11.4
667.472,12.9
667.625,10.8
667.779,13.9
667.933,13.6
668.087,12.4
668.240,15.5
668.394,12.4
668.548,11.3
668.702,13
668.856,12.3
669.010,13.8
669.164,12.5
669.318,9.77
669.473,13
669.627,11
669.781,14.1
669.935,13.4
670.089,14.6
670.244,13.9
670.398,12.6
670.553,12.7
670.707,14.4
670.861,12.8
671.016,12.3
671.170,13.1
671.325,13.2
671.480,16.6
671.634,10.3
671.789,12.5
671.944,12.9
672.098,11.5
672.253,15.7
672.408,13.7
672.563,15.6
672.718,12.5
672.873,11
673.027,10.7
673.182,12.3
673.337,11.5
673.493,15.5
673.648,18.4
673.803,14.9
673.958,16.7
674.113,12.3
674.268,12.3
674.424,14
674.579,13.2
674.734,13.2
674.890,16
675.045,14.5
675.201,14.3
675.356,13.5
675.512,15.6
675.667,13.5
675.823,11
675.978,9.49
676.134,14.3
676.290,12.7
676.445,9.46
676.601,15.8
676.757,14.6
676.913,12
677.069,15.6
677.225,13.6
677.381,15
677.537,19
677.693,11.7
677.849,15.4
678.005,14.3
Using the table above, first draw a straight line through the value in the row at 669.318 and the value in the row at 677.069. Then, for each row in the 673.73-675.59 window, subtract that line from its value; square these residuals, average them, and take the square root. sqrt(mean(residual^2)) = 1.4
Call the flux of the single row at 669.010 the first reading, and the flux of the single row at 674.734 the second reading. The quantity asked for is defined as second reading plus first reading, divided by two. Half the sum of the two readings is 13.5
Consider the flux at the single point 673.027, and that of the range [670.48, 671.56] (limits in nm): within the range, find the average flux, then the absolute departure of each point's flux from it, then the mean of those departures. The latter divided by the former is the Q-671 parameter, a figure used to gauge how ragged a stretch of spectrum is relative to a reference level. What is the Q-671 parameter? 0.102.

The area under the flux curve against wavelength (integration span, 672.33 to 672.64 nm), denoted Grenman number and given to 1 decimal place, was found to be 4.5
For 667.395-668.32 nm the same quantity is 12.2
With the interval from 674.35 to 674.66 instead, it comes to 4.2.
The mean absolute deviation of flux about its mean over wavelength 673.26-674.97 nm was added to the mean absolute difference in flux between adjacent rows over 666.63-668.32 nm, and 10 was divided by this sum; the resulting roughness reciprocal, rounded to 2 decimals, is 2.52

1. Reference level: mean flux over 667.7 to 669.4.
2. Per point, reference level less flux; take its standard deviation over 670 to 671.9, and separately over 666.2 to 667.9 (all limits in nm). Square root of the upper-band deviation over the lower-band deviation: 0.91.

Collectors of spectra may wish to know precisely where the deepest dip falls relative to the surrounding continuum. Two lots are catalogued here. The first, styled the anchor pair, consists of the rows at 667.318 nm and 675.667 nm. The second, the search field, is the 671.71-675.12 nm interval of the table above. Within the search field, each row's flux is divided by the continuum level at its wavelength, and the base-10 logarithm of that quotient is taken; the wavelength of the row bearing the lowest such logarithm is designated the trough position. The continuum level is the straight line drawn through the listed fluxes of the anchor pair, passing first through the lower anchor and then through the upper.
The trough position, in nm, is 673.027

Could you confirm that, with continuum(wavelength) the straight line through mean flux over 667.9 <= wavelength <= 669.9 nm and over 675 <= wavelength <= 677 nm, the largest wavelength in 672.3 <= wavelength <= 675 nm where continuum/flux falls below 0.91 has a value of 674.890 nm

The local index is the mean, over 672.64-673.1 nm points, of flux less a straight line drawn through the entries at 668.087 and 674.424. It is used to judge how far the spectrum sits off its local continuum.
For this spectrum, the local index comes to -2.2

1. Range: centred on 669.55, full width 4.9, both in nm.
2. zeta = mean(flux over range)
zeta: 12.9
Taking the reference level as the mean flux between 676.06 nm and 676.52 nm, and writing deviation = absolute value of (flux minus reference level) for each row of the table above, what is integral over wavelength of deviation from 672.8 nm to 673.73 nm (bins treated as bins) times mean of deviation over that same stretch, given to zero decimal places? 4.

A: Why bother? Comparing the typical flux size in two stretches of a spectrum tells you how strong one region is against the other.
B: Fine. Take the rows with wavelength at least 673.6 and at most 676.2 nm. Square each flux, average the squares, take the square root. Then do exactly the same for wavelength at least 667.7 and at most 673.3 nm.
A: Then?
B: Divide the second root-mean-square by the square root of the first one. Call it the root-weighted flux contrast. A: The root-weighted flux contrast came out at 3.48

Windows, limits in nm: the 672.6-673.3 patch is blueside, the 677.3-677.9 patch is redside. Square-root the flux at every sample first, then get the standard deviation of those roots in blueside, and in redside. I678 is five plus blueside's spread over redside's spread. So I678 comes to 5.35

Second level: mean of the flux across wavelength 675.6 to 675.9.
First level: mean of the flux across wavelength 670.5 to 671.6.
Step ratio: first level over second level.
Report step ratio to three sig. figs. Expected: 1.11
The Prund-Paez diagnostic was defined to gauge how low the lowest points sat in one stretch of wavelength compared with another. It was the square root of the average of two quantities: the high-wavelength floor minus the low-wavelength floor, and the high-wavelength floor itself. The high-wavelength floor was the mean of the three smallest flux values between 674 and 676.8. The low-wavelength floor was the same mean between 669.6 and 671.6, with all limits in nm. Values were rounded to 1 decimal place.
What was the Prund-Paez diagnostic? 2.0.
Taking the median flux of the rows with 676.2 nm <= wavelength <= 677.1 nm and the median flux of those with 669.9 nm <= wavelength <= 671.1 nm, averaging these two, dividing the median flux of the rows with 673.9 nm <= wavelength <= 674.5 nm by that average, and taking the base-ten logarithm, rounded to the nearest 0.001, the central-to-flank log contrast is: -0.007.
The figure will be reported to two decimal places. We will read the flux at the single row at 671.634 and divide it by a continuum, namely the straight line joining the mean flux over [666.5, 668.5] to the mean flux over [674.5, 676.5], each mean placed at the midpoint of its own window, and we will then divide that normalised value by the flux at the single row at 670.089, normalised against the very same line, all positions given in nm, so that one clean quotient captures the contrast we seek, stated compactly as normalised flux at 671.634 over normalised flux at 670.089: 0.71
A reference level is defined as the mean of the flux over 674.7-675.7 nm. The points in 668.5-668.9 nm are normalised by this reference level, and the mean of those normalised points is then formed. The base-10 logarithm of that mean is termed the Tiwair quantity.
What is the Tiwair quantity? -0.07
